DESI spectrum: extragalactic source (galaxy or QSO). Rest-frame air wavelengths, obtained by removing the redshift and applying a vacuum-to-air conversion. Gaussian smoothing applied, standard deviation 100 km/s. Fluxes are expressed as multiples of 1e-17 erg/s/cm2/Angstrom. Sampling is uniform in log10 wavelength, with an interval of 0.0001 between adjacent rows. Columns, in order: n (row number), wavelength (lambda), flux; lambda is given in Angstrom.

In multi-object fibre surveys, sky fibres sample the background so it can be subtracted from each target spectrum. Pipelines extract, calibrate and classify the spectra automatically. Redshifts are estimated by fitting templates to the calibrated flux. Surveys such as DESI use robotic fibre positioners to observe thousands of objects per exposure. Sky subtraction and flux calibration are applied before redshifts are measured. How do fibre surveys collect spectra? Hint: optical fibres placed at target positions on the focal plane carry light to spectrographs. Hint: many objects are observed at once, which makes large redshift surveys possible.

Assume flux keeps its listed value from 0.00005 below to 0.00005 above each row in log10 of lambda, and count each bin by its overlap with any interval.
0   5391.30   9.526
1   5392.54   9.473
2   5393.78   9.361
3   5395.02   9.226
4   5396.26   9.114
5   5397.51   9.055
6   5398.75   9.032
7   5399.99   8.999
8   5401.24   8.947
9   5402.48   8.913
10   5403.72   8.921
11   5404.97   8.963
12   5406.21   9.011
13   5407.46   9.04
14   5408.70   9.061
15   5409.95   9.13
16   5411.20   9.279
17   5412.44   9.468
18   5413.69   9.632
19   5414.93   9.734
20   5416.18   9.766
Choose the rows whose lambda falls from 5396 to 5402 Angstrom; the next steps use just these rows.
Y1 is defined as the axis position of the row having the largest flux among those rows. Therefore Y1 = 5396.26 Angstrom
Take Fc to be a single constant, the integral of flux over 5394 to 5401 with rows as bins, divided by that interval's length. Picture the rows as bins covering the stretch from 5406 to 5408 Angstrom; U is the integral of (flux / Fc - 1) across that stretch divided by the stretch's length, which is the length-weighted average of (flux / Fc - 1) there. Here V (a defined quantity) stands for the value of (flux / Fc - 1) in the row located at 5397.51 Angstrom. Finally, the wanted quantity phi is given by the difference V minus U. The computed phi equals 0.003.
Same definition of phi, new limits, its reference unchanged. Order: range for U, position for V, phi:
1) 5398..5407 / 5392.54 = 0.055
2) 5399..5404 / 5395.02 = 0.030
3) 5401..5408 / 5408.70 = 0.010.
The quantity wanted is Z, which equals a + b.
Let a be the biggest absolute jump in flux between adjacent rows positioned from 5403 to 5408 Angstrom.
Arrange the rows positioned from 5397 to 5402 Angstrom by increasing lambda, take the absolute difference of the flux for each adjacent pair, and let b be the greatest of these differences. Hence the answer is 0.10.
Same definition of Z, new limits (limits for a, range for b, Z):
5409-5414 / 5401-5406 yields 0.23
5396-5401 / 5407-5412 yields 0.21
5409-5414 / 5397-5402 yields 0.24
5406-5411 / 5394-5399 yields 0.18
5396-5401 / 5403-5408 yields 0.11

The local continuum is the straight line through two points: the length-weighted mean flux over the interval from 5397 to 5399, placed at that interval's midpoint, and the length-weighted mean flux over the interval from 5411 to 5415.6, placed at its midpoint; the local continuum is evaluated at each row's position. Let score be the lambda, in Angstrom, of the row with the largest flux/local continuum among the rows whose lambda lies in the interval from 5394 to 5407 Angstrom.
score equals 5395.02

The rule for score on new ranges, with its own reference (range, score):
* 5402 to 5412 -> 5411.20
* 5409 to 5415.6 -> 5414.93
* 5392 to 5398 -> 5392.54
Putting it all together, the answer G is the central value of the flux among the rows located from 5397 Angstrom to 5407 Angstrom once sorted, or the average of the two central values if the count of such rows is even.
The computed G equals 8.98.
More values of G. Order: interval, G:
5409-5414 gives 9.37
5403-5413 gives 9.05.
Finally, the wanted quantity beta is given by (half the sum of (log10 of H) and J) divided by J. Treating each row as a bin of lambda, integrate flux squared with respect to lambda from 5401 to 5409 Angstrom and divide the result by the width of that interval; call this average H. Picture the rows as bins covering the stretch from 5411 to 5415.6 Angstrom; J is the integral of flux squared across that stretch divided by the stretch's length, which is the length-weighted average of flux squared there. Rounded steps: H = 80.7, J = 91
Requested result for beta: 0.5104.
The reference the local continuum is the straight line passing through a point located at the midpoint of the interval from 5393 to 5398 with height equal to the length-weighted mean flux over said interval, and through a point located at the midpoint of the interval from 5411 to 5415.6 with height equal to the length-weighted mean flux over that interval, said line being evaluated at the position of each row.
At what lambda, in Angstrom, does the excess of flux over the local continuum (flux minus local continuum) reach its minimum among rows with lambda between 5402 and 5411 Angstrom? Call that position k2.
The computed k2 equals 5403.72 Angstrom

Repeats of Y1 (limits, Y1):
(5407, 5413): 5412.44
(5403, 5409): 5408.70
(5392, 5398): 5392.54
